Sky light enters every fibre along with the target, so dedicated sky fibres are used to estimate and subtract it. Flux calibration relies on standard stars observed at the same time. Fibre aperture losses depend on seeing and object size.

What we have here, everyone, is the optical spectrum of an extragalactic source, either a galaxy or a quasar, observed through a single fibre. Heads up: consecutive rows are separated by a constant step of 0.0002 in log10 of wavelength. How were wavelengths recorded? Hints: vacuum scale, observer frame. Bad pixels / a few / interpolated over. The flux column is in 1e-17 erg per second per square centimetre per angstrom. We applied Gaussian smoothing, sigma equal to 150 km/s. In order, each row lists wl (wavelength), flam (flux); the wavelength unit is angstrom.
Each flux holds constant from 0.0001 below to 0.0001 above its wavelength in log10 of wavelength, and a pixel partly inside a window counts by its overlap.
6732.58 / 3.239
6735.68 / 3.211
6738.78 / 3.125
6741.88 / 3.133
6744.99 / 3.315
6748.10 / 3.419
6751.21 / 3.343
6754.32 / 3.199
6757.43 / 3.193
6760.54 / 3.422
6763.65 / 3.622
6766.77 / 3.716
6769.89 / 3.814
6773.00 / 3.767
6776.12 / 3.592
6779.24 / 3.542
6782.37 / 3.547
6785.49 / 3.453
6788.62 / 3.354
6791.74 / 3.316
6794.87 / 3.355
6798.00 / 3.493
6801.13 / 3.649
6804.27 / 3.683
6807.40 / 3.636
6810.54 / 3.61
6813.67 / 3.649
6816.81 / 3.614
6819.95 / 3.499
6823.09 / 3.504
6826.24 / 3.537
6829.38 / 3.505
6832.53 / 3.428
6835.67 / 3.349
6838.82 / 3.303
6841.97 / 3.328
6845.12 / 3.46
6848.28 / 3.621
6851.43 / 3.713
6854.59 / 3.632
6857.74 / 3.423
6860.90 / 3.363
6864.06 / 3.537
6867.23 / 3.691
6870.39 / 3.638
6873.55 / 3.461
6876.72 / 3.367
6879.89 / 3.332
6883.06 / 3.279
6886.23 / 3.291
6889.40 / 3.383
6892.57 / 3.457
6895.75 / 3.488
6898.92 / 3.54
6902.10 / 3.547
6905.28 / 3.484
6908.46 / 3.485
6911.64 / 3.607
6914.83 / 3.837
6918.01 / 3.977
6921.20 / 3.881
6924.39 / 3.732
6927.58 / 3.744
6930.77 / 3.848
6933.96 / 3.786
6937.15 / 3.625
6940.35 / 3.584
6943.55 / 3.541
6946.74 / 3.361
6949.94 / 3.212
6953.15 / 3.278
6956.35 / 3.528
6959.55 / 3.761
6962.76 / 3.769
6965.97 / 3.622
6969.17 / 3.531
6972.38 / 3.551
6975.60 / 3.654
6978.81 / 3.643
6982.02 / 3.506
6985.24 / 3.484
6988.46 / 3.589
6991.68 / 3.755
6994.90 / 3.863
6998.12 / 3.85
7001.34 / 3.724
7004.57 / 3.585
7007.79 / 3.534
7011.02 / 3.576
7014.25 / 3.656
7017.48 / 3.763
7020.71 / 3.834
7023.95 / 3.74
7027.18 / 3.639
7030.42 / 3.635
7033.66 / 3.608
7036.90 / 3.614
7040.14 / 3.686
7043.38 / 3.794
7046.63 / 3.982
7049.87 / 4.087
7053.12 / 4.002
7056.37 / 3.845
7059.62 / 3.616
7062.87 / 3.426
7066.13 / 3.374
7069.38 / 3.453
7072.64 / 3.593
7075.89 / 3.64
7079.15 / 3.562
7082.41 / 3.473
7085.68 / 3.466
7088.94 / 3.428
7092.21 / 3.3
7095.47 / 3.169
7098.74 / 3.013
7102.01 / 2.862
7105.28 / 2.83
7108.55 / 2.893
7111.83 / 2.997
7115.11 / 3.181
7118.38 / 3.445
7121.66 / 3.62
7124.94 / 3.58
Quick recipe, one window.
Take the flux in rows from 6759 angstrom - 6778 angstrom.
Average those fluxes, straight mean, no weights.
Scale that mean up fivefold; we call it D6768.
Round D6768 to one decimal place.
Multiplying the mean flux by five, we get 18.3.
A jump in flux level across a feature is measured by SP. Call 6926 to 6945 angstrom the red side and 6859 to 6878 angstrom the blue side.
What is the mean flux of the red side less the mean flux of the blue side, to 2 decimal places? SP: 0.18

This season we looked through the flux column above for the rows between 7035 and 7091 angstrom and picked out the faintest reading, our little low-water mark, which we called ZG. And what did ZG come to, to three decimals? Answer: 3.374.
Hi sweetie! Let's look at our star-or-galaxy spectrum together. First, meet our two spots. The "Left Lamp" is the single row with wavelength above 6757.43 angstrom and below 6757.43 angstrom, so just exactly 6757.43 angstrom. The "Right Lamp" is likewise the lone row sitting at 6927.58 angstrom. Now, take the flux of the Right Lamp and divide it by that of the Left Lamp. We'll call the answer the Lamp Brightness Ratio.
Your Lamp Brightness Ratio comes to 1.17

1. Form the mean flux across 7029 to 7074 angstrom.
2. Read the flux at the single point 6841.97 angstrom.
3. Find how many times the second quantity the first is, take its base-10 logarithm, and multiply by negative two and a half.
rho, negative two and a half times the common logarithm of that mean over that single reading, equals -0.113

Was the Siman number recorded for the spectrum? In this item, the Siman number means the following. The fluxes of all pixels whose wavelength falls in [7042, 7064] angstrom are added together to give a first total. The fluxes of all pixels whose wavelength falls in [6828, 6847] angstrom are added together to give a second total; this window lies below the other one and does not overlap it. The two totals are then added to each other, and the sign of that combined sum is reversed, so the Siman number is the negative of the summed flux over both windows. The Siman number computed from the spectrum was -47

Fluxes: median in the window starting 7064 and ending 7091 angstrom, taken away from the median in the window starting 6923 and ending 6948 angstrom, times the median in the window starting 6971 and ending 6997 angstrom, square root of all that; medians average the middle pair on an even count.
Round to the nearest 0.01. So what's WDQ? 0.87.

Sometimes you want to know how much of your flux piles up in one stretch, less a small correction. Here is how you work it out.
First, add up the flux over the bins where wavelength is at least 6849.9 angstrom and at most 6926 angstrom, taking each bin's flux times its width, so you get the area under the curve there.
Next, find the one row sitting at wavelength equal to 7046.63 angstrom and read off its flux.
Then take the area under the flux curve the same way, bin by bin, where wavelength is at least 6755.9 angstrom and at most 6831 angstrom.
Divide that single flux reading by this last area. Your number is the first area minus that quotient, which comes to 270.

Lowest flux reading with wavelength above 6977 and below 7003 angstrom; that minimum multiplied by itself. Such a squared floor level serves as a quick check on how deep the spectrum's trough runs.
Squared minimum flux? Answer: 12.1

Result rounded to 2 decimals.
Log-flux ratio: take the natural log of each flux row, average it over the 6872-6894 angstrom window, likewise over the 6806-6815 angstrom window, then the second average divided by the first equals 1.06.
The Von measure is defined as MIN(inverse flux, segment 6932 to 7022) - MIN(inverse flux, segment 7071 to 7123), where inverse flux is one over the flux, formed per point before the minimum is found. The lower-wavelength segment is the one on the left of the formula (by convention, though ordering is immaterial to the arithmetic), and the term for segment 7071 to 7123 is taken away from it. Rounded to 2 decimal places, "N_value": -0.02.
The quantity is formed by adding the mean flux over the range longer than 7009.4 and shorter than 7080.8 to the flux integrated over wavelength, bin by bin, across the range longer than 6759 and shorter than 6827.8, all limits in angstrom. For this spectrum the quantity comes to 249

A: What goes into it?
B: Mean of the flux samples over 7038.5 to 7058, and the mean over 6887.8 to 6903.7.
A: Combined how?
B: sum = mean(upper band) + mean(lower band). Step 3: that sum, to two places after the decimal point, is 7.38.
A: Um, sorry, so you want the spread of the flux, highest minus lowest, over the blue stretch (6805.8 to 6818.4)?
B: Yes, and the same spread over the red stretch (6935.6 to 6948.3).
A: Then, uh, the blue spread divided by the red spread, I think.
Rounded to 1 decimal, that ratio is 0.1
